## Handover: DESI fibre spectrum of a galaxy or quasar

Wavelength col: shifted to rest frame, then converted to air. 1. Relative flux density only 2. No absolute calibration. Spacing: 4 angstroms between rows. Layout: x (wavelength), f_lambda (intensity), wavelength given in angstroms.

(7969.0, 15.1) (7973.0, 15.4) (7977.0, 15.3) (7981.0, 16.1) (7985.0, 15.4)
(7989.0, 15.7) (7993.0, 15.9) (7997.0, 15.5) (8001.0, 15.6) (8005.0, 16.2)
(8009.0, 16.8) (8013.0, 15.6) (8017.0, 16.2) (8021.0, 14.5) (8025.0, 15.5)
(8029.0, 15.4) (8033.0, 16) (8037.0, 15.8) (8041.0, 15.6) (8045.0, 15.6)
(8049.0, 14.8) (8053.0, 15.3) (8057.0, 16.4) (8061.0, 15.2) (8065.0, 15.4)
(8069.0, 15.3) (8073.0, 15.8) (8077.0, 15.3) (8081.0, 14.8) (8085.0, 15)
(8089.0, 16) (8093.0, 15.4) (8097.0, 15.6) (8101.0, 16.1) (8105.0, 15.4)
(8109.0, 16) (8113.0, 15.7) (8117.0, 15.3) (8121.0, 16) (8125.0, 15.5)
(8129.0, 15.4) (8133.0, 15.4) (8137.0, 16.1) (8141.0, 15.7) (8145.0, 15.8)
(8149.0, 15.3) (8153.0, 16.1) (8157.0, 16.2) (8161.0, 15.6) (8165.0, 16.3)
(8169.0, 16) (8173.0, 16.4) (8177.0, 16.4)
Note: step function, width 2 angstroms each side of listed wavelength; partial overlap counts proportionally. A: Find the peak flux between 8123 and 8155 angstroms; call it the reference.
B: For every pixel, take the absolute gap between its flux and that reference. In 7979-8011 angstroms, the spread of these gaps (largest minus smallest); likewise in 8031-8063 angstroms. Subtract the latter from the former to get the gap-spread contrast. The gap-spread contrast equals -0.5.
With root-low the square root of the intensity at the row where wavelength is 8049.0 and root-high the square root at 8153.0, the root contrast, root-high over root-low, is 1.04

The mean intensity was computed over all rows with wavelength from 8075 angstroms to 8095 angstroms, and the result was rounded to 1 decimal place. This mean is 15.3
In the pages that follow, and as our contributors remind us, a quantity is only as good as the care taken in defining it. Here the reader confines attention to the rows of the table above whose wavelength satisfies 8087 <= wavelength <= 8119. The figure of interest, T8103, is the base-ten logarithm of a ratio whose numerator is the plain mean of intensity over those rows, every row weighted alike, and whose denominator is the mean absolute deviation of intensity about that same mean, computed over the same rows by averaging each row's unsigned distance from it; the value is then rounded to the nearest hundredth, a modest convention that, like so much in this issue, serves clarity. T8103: 1.78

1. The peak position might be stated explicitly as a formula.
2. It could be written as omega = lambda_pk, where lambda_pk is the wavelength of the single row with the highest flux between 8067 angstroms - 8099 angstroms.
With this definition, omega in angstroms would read 8089.0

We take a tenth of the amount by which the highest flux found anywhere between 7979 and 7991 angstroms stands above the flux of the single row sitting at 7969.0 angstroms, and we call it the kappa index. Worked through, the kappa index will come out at 0.10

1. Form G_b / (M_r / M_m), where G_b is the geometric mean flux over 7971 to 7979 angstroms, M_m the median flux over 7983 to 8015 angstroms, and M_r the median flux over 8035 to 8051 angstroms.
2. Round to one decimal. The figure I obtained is 15.4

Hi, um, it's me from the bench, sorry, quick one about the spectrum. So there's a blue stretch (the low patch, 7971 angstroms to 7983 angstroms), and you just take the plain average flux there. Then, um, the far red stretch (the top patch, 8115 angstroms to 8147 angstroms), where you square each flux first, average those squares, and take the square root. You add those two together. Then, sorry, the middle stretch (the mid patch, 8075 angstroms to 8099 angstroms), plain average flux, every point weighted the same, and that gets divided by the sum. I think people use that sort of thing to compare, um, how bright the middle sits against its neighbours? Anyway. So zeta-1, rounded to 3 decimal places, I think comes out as 0.491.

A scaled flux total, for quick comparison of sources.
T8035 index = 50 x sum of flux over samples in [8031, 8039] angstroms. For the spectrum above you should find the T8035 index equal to 1590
